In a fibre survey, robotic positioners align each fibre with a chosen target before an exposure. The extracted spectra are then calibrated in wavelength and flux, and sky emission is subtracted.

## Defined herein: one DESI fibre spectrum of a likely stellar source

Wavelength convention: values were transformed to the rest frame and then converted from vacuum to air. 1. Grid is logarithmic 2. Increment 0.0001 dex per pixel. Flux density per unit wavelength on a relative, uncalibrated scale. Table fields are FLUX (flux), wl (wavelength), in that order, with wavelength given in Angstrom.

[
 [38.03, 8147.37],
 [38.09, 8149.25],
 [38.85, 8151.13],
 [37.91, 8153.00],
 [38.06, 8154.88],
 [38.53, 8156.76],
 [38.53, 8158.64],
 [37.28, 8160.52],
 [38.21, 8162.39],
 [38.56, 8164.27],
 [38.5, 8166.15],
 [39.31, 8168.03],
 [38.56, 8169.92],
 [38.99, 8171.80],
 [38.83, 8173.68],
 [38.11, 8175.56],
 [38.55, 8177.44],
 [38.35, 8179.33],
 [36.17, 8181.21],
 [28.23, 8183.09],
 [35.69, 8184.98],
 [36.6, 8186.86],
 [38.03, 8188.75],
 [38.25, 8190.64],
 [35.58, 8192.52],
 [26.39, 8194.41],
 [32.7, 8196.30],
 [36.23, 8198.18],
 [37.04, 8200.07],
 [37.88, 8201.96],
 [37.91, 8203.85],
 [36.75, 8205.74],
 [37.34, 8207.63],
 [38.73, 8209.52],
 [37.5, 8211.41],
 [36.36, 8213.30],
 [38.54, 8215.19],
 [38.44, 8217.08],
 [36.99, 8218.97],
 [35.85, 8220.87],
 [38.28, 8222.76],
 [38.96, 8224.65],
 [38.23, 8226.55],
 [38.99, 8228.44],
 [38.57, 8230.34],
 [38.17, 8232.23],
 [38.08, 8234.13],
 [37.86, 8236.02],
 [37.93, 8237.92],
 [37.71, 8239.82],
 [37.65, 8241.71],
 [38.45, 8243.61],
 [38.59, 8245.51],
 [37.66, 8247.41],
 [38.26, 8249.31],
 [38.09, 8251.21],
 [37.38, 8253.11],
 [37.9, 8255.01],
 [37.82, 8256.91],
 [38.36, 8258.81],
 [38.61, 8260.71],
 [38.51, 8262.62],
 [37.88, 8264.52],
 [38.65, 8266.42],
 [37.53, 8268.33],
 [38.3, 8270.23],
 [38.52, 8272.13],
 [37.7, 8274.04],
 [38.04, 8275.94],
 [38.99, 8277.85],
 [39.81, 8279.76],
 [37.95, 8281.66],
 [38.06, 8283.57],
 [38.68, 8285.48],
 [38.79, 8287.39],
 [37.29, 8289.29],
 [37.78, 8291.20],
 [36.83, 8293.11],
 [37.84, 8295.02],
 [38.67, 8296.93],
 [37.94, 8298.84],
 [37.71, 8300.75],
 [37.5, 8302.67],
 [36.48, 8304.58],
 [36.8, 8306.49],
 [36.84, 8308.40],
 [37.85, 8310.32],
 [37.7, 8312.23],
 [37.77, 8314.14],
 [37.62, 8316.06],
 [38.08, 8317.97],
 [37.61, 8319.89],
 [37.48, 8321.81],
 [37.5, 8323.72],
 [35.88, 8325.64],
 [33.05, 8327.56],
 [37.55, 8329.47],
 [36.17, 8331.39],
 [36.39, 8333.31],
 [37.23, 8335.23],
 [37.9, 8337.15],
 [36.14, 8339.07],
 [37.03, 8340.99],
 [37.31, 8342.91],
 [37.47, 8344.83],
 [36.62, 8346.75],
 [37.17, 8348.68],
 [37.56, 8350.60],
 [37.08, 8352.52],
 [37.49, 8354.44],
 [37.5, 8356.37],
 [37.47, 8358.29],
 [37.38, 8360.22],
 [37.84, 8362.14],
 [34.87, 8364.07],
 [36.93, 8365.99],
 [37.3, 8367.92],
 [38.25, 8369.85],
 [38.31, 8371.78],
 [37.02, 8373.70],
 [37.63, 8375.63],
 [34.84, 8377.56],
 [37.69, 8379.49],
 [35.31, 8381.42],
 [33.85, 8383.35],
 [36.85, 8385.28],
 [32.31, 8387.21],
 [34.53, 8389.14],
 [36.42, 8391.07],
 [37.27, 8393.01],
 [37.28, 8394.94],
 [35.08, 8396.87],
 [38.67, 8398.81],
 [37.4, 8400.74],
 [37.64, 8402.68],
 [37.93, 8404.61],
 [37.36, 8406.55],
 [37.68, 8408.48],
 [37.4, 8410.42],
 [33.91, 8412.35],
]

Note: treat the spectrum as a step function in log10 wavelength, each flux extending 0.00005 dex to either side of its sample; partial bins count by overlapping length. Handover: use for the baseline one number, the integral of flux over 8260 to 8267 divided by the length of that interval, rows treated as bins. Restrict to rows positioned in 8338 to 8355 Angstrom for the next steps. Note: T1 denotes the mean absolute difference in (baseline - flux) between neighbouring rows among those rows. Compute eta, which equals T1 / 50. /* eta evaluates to 0.0100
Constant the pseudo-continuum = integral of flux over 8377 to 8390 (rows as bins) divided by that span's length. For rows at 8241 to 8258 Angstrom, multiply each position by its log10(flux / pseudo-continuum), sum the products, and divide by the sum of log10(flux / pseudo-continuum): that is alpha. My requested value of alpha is 8249.1 Angstrom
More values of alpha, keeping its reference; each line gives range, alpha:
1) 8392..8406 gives 8399.4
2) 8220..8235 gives 8228.1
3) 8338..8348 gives 8343.2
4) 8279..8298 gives 8287.7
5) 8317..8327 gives 8321.0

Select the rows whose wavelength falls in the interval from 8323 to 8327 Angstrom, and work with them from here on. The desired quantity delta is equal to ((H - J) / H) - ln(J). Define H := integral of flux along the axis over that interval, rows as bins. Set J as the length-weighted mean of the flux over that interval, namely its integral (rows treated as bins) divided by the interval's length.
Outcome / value -2.84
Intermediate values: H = 145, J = 36.2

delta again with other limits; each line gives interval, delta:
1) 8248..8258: -2.73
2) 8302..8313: -2.71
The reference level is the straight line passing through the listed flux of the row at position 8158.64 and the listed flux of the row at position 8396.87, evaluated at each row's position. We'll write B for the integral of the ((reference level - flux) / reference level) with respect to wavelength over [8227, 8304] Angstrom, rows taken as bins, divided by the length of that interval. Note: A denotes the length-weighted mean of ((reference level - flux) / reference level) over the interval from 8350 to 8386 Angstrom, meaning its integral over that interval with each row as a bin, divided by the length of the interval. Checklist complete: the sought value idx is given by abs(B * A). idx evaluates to 0.0012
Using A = -0.039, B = -0.03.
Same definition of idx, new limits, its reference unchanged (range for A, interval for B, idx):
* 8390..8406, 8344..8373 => 0.0028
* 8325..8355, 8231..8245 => 0.0004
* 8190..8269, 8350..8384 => 0.0001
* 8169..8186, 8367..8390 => 0.0009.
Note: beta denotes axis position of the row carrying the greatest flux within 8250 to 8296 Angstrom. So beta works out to 8279.76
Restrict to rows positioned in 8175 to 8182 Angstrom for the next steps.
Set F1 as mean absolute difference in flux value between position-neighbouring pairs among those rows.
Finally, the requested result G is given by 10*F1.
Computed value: 9.4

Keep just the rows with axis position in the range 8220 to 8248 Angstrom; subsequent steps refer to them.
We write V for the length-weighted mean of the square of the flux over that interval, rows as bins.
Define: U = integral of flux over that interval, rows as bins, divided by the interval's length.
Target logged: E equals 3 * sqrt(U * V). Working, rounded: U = 38.1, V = 1451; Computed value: 705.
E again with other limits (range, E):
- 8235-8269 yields 704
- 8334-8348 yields 677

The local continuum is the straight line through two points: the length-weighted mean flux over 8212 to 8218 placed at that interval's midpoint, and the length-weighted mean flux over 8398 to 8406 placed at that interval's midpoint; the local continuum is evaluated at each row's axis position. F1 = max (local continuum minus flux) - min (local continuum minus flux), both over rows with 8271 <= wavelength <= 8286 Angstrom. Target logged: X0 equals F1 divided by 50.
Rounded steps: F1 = 2.1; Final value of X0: 0.04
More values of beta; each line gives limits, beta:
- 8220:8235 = 8228.44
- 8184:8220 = 8209.52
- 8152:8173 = 8168.03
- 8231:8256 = 8245.51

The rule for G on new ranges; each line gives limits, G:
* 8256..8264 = 3.0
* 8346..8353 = 4.7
